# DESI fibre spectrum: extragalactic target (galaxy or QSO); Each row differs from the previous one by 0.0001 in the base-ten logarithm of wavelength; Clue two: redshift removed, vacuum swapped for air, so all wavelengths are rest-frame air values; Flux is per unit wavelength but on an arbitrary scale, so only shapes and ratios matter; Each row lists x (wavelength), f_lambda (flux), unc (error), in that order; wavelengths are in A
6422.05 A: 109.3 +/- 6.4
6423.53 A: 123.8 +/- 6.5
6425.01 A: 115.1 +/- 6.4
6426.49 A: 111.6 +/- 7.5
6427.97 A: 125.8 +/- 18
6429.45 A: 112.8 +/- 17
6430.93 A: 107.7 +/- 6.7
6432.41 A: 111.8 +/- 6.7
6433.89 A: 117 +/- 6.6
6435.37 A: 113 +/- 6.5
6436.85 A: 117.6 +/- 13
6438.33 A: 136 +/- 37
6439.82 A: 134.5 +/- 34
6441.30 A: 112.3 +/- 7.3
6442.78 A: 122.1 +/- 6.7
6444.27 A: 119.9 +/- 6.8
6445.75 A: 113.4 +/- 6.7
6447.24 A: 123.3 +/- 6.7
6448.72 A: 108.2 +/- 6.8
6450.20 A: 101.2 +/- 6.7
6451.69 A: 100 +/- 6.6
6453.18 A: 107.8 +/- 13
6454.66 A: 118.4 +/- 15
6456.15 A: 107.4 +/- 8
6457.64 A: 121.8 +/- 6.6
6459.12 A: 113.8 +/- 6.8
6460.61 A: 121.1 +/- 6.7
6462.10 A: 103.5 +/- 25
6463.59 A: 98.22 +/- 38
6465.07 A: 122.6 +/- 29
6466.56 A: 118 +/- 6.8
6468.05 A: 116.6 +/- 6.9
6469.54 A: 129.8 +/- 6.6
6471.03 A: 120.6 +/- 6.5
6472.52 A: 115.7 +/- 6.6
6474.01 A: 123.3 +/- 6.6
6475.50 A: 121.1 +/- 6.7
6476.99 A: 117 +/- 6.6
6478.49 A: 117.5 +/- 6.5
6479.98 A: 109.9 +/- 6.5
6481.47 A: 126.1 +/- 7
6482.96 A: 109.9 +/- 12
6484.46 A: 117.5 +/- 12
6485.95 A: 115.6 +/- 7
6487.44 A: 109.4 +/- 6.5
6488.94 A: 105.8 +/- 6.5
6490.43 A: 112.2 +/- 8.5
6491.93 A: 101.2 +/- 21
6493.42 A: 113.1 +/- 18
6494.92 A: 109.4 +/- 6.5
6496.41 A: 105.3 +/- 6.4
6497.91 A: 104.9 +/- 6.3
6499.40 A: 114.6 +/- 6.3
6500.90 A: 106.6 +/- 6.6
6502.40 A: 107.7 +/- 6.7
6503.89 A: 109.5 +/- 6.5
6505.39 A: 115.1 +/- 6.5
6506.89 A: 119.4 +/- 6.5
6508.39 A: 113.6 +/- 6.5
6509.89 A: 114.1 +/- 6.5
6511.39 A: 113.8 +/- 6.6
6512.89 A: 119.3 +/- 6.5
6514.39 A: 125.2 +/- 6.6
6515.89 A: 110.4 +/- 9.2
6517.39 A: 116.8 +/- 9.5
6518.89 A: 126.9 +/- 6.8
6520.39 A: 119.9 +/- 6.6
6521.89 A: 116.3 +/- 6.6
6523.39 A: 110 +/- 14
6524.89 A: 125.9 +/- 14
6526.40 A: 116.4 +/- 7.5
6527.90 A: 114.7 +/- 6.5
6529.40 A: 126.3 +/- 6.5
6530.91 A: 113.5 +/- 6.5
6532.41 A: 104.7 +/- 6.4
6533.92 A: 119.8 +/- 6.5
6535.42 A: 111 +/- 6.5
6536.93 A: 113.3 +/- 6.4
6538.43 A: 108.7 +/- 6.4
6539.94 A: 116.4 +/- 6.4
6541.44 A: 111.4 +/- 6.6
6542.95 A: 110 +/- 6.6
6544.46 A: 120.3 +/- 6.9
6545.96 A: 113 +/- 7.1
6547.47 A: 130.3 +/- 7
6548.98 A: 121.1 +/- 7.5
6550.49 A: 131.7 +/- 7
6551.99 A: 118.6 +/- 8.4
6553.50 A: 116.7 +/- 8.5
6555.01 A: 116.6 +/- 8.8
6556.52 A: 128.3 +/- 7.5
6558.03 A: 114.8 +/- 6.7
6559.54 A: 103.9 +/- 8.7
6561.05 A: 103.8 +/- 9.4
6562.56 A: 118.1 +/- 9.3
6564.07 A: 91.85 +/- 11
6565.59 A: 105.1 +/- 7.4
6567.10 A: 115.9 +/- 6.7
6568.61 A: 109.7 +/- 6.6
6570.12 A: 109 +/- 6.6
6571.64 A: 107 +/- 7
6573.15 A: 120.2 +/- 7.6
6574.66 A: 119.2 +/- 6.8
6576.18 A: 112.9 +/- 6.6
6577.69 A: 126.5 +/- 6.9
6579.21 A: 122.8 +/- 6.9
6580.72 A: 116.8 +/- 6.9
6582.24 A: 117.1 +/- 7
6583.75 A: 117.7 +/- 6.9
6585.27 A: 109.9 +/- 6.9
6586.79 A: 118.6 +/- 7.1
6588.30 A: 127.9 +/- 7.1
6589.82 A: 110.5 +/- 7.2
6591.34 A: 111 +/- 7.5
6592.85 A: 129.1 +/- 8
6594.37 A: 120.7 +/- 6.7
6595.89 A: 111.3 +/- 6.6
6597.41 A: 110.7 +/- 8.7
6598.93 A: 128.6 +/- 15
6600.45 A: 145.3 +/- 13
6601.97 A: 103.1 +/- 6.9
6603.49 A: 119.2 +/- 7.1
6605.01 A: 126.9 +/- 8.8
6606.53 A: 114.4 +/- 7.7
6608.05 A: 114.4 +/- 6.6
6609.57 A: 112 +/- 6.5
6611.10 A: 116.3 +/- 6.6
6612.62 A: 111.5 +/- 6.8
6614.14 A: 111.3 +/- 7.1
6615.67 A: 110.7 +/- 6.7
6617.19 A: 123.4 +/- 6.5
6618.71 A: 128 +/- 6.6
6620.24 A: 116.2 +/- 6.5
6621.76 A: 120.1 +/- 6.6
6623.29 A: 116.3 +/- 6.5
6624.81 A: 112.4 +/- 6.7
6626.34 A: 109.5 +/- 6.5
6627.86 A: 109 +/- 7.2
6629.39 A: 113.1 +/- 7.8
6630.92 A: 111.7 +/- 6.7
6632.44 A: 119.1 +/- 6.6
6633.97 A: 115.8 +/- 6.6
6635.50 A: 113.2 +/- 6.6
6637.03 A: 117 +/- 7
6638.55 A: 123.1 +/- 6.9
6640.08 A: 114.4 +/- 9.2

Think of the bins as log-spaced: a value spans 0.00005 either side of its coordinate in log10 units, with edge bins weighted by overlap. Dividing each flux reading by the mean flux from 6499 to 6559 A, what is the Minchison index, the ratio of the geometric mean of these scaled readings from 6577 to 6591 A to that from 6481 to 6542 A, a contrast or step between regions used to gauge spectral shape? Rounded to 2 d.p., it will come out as 1.04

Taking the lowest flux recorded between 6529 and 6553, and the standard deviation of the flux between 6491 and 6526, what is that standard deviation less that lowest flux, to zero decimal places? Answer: -98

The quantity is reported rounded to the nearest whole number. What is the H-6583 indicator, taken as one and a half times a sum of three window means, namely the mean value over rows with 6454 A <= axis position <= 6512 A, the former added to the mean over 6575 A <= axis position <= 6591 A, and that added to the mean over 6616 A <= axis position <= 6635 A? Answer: 522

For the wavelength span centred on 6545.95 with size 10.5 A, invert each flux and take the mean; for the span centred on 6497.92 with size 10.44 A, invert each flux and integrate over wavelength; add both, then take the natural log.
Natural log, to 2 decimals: -2.26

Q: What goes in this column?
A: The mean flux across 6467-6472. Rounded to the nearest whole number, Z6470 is 122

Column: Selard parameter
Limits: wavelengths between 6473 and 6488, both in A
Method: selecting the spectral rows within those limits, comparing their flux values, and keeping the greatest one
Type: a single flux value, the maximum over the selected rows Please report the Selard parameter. 126.1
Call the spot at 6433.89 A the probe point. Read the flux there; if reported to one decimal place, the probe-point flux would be 117.0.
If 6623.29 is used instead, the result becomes 116.3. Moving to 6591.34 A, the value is 111.0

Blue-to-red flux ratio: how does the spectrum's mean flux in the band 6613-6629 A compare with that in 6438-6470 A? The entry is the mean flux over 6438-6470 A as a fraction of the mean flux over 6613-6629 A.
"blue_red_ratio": 1.00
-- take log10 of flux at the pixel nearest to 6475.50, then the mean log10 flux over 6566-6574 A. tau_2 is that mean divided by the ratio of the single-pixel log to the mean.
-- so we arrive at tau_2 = 2.02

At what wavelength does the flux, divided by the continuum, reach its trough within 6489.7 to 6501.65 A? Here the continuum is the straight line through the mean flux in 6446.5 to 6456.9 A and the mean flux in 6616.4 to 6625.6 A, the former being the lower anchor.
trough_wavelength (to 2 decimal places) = 6491.93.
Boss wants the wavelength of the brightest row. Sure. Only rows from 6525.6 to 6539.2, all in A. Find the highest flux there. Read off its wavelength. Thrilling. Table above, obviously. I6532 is 6529.40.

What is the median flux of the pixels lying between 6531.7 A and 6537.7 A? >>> 112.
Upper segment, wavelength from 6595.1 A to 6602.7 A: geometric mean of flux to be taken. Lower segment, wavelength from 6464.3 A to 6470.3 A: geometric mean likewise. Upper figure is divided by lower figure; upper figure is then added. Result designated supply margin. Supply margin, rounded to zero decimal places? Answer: 120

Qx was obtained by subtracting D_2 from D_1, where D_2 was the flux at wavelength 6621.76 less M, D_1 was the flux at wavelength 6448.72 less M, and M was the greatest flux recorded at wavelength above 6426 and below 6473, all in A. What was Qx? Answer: -11.9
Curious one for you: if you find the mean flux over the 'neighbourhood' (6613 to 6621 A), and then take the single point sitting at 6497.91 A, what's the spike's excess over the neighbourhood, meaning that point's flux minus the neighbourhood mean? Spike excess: -13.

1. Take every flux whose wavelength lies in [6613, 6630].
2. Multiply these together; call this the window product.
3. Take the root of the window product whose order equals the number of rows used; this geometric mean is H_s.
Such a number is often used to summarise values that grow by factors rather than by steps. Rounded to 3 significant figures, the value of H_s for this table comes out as 115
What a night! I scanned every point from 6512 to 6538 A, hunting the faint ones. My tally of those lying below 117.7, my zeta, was 10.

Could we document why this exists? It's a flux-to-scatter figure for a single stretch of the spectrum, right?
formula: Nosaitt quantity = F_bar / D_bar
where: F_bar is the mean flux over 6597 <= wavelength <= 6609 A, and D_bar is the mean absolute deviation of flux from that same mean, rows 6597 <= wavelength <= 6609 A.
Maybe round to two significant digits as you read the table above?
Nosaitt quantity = 12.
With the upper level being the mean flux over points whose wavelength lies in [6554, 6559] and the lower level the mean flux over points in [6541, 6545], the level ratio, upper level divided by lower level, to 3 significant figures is 1.05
